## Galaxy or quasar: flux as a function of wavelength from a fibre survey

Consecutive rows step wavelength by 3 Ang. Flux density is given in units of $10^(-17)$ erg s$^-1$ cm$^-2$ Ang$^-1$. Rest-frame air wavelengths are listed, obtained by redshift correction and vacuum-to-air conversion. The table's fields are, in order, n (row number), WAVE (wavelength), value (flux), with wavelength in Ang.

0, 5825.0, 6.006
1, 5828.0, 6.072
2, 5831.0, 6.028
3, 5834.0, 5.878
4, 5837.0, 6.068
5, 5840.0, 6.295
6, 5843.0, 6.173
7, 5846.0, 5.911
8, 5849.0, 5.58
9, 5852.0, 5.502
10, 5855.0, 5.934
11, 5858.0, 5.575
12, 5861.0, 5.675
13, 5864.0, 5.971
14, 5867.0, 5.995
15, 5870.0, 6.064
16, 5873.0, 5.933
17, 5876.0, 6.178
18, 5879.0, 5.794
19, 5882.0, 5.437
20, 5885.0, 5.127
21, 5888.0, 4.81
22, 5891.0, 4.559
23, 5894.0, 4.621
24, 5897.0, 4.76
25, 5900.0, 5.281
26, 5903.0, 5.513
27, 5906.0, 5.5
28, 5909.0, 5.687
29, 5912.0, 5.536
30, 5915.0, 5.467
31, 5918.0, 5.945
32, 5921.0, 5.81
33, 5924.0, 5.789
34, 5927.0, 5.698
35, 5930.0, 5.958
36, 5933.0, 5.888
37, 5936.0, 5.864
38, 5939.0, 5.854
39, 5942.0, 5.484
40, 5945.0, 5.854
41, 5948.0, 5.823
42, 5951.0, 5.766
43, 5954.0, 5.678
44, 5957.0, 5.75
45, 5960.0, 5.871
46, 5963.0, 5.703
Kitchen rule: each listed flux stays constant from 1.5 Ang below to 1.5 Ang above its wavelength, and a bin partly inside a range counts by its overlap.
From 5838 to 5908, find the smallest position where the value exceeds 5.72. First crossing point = 5840.0 Ang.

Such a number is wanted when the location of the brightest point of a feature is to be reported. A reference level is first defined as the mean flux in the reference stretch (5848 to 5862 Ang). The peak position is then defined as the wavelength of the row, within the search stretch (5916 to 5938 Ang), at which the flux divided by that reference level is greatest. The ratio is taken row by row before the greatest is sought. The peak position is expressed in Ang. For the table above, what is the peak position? 5930.0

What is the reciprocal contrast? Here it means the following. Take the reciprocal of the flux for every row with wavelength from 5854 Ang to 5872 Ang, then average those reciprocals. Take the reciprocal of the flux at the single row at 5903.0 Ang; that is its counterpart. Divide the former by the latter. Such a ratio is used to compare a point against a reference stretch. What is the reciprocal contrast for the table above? 0.94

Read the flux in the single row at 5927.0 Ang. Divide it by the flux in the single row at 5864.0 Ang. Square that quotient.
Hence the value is 0.91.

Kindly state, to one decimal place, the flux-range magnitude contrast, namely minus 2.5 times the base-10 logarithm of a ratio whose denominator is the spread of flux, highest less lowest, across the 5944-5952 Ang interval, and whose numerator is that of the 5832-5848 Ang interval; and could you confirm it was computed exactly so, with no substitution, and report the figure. -1.7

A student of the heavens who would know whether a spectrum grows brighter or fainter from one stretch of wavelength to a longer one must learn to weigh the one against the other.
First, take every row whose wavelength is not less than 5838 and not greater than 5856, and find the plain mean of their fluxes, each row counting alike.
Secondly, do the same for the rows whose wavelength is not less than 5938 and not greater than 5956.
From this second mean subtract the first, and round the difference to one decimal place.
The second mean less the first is -0.2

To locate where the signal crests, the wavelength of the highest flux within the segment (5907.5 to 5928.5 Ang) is 5918.0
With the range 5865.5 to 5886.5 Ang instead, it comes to 5876.0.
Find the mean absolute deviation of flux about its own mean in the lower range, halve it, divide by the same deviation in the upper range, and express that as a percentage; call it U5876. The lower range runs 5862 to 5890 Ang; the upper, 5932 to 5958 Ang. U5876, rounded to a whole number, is 208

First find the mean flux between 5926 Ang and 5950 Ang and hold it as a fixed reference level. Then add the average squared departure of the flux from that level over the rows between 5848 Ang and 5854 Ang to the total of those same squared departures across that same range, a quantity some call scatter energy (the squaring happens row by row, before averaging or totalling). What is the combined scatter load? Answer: 0.21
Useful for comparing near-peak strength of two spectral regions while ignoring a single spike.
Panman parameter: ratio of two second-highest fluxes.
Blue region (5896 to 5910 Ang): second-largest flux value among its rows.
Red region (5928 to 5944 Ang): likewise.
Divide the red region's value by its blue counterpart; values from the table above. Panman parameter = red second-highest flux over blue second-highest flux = 1.07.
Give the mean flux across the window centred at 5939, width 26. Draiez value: 5.80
